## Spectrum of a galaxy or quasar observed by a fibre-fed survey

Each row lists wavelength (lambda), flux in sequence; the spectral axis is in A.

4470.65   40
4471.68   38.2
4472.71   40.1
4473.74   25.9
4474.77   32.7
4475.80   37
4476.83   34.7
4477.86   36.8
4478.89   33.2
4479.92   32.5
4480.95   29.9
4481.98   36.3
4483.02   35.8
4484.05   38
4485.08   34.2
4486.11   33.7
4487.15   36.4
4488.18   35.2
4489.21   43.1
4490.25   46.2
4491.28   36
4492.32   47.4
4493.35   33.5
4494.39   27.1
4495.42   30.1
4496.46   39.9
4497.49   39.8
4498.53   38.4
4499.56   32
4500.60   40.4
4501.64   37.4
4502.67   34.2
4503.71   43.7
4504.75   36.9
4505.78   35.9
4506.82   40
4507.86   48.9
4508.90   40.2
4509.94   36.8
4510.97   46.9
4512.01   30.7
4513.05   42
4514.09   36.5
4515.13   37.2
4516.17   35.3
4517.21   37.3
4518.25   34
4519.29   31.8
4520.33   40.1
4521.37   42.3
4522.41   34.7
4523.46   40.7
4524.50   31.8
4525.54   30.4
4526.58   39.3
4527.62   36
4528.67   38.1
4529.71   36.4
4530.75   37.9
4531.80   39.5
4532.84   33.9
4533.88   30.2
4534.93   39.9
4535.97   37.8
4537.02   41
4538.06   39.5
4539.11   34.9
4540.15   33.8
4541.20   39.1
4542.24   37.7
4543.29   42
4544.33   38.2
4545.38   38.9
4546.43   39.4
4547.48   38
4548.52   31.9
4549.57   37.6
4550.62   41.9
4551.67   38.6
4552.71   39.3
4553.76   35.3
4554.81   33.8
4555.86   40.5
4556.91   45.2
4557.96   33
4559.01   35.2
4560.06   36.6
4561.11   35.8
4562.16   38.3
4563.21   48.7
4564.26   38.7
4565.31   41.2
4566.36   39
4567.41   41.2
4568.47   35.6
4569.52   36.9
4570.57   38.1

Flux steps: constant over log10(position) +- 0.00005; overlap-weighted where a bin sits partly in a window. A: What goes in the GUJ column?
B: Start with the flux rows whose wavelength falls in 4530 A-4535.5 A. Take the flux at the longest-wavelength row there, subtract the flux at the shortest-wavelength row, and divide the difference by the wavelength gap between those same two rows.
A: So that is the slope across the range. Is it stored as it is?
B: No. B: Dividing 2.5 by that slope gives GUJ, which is 5.2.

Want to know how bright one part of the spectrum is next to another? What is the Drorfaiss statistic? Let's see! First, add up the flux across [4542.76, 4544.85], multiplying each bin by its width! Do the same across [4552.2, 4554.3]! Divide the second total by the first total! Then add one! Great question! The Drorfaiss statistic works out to 1.93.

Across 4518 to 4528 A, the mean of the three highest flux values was 41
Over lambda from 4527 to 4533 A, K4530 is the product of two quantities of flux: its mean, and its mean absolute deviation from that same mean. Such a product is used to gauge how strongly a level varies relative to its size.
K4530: 57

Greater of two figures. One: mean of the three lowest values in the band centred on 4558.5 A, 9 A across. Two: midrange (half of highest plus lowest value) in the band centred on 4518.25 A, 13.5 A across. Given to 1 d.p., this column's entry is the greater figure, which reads 36.5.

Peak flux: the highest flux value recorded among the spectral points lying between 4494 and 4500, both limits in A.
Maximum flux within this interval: 39.9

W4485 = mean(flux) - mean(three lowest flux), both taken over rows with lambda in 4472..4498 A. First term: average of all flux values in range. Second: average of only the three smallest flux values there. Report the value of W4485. 8.2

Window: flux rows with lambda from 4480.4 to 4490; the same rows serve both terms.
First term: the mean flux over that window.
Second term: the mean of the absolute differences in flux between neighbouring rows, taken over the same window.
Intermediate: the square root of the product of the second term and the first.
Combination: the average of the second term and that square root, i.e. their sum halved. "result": 7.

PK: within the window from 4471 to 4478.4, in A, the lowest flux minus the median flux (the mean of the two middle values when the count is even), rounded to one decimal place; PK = -10.9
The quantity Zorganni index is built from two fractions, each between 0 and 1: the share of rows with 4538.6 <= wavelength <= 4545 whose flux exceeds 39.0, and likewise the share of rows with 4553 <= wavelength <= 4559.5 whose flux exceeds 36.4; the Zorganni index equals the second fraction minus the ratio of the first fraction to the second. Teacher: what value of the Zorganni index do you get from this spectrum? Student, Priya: -0.7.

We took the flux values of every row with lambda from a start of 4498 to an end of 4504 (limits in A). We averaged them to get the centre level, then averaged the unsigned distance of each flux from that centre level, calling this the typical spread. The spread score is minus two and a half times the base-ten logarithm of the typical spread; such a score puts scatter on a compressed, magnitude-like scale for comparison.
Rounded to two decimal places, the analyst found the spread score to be -1.25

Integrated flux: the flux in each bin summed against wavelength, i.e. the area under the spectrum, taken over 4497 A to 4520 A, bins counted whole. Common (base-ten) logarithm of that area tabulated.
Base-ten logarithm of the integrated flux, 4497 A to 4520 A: 2.9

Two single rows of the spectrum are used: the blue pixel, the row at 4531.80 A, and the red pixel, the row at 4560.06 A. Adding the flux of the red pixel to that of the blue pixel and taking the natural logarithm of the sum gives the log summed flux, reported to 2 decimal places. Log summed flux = 4.33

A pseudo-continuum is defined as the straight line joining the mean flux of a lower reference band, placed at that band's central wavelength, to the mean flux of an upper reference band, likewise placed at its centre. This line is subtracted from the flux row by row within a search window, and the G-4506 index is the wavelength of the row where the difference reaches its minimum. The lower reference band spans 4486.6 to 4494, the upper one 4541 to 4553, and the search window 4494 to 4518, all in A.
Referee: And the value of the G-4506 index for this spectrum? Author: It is 4494.39 A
